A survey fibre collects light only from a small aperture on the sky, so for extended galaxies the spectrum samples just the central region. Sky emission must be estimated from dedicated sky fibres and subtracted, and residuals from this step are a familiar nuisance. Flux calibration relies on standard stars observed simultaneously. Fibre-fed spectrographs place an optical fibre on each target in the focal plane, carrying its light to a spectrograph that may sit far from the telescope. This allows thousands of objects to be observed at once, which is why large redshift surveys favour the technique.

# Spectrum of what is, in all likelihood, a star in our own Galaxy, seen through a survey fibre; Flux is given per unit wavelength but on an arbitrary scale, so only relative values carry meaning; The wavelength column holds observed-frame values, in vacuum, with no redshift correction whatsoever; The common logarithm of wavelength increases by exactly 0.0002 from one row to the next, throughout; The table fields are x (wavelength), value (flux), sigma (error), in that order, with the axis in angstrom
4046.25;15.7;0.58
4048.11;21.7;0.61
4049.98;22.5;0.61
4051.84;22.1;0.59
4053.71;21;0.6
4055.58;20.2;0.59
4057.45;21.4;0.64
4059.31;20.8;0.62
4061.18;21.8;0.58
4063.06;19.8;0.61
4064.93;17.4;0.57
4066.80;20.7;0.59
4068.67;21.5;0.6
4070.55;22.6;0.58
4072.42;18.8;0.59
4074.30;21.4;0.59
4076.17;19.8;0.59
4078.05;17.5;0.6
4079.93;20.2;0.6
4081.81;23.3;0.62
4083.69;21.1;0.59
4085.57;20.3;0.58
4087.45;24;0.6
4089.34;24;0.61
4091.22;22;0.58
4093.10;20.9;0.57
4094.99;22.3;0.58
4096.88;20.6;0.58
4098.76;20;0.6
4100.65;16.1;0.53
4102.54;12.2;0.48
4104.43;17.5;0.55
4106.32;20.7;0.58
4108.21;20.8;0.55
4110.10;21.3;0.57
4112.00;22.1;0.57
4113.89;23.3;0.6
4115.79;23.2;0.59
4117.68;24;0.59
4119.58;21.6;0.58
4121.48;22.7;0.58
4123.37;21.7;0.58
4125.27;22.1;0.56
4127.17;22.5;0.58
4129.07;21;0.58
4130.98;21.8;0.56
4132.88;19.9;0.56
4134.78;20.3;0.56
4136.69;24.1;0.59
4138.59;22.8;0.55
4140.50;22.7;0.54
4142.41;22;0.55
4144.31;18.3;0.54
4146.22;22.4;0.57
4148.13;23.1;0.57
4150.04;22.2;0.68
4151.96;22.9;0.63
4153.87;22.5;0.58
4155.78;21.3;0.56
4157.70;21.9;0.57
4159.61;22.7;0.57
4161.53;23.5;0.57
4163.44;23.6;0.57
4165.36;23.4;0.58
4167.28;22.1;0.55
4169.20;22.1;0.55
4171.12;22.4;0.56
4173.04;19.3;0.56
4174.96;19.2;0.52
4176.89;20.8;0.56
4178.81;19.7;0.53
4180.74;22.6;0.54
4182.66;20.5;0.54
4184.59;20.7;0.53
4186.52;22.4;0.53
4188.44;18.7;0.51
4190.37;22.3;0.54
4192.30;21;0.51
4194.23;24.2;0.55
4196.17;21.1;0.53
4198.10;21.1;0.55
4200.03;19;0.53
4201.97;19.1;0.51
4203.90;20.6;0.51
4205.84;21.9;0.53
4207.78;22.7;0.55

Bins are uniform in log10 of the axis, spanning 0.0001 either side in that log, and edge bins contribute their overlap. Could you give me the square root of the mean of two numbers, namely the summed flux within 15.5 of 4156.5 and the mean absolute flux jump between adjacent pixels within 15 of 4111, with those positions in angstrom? 13.38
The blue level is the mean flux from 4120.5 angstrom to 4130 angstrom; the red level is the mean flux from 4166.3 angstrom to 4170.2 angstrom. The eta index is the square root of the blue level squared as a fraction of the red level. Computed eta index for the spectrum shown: 4.68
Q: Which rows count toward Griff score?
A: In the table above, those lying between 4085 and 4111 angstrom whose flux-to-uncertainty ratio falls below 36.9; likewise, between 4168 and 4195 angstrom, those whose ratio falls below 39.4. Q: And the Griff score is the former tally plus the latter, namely 15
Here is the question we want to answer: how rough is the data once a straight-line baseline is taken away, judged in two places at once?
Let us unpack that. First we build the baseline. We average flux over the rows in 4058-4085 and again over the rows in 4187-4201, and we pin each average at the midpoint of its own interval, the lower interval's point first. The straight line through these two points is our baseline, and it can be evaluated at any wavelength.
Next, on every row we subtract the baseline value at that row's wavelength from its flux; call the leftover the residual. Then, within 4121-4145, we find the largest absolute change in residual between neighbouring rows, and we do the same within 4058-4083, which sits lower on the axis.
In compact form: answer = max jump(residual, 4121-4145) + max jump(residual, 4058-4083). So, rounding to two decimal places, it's 7.60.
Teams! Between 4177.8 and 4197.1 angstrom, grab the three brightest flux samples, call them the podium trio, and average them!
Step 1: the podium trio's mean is 23.1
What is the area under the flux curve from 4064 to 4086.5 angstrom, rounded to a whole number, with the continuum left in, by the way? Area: 459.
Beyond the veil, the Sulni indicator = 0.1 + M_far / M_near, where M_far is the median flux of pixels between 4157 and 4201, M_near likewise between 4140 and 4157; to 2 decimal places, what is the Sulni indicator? 1.08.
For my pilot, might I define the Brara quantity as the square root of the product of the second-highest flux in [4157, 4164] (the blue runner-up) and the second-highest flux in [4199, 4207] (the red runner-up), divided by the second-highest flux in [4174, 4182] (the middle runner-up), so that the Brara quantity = 1.06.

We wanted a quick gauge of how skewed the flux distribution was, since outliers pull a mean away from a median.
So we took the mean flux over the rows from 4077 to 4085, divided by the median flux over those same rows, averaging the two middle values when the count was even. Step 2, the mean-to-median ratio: 0.99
